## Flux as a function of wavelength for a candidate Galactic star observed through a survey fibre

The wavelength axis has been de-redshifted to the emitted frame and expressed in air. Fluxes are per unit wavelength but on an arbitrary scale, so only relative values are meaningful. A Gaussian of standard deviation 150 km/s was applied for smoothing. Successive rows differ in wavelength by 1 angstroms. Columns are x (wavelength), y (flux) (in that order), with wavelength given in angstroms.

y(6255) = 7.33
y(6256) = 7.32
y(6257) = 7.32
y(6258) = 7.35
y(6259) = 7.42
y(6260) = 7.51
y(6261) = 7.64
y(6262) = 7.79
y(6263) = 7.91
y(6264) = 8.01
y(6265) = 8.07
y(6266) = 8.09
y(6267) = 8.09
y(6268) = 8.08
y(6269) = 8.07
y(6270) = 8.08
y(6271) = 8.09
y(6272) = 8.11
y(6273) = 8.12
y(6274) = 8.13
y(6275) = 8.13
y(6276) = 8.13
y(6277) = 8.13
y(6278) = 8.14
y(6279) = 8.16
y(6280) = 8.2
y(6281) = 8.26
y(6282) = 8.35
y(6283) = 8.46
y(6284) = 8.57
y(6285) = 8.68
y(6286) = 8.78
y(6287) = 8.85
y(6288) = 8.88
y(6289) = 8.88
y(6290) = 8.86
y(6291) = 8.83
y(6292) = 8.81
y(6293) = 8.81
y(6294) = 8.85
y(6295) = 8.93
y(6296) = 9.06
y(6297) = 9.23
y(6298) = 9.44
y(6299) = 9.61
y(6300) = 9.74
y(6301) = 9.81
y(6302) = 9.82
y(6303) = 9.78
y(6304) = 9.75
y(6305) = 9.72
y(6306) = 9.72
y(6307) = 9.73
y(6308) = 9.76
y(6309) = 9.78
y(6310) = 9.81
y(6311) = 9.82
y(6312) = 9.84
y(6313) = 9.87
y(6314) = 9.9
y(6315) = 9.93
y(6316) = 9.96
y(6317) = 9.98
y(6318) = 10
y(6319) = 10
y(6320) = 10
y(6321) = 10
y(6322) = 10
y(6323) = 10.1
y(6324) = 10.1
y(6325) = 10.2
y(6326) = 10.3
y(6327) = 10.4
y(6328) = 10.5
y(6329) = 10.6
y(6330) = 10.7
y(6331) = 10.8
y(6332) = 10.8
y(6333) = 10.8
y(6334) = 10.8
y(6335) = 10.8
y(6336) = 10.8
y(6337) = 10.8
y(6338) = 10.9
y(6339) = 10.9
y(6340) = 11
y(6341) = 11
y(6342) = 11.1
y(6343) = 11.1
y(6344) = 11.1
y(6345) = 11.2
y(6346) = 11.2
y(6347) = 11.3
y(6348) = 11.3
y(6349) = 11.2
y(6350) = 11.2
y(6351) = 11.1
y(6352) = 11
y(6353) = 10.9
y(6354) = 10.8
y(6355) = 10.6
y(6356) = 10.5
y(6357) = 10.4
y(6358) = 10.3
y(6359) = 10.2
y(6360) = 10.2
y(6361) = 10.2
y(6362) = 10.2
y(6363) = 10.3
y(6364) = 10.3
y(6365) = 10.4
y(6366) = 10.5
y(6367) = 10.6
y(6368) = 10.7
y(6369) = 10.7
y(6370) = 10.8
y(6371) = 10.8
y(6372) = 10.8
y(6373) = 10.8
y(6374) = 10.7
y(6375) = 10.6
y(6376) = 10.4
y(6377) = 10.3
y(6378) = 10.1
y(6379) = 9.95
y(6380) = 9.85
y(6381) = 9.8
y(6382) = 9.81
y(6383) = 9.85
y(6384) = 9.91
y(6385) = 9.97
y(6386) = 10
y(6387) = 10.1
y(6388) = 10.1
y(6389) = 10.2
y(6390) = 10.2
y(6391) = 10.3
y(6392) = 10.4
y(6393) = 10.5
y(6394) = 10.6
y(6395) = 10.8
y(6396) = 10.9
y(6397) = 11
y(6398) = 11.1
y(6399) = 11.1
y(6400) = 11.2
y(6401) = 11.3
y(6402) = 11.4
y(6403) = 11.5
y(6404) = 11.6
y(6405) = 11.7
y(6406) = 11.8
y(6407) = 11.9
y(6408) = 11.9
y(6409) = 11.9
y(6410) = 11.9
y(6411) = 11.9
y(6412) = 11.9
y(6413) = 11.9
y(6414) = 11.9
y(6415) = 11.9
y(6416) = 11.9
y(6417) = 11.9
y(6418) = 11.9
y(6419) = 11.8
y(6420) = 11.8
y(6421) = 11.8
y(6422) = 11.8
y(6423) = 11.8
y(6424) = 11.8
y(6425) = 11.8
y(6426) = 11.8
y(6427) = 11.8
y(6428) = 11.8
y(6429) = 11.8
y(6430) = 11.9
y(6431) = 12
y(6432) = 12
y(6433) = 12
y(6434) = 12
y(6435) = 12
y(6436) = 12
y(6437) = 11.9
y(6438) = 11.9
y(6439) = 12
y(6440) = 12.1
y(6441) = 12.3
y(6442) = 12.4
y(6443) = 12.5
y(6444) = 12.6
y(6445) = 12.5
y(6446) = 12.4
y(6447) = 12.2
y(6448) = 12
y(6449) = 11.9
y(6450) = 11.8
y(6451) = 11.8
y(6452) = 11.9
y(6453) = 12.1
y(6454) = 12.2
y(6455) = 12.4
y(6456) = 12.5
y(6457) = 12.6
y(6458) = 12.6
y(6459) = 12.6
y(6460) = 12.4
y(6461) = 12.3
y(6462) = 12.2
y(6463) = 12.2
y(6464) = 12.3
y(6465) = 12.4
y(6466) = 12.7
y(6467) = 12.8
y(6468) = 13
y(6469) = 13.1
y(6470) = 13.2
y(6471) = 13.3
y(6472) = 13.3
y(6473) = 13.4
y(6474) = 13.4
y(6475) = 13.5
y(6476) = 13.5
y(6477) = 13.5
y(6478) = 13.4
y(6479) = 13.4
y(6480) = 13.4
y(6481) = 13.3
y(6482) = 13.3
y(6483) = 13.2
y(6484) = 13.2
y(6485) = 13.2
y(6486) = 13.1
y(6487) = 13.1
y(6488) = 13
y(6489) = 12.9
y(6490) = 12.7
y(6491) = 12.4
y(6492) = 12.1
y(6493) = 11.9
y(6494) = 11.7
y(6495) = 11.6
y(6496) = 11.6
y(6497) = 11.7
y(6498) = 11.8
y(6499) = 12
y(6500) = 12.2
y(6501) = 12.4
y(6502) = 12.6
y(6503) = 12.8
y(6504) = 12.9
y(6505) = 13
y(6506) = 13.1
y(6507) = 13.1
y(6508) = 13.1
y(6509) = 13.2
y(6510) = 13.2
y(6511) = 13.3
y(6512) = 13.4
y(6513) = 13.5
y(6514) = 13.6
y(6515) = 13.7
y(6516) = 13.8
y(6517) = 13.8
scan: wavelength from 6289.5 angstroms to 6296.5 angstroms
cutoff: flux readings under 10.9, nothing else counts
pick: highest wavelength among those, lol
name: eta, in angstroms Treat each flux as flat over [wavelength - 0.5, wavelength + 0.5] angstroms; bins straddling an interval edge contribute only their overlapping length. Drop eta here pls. 6296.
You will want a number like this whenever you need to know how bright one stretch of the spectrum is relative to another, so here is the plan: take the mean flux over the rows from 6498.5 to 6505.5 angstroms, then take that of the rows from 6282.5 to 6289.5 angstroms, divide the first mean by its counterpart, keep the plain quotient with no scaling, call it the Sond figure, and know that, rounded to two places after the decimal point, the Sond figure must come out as 1.44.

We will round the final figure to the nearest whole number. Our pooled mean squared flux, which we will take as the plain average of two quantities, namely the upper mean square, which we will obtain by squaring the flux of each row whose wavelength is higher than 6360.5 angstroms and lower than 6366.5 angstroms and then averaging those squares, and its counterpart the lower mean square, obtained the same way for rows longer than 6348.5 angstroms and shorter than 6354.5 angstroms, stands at 114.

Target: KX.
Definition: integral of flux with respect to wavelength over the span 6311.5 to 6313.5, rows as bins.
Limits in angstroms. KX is 20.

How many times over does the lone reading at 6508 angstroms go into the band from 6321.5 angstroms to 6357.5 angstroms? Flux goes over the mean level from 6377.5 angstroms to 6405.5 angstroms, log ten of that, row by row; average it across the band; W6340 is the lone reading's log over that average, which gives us 10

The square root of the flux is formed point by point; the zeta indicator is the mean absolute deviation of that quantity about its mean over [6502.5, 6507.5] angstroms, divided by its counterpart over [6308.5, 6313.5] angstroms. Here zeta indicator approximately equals 3.7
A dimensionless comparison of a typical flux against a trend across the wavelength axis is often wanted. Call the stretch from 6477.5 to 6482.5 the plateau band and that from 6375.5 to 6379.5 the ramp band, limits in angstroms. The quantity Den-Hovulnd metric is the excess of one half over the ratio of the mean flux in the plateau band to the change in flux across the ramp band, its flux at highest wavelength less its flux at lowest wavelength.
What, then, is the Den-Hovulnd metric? 30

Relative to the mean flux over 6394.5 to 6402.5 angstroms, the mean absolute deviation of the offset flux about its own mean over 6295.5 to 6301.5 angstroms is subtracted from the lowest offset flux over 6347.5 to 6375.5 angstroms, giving -1.1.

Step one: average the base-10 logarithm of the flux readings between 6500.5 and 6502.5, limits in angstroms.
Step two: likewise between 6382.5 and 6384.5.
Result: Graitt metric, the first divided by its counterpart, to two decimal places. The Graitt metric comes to 1.10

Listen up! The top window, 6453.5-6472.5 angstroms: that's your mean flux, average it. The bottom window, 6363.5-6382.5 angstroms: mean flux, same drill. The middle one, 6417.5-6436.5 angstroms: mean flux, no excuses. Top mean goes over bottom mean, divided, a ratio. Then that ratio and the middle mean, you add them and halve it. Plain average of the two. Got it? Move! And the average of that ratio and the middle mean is 6.54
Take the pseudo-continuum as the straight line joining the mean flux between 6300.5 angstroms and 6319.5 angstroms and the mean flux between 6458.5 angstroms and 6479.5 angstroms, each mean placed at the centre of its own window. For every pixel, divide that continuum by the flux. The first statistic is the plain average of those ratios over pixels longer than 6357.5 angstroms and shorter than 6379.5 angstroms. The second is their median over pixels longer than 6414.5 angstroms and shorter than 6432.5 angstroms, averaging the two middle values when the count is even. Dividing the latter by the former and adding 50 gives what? 50.97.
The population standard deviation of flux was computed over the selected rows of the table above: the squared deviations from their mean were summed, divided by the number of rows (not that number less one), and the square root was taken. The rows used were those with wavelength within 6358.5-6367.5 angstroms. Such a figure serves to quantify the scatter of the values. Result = 0.14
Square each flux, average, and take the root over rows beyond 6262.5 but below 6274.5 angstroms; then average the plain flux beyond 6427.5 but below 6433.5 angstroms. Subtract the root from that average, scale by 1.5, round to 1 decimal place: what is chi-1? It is 5.8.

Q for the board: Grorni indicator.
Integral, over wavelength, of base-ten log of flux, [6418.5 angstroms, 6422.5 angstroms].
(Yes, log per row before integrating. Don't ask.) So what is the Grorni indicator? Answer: 4.3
